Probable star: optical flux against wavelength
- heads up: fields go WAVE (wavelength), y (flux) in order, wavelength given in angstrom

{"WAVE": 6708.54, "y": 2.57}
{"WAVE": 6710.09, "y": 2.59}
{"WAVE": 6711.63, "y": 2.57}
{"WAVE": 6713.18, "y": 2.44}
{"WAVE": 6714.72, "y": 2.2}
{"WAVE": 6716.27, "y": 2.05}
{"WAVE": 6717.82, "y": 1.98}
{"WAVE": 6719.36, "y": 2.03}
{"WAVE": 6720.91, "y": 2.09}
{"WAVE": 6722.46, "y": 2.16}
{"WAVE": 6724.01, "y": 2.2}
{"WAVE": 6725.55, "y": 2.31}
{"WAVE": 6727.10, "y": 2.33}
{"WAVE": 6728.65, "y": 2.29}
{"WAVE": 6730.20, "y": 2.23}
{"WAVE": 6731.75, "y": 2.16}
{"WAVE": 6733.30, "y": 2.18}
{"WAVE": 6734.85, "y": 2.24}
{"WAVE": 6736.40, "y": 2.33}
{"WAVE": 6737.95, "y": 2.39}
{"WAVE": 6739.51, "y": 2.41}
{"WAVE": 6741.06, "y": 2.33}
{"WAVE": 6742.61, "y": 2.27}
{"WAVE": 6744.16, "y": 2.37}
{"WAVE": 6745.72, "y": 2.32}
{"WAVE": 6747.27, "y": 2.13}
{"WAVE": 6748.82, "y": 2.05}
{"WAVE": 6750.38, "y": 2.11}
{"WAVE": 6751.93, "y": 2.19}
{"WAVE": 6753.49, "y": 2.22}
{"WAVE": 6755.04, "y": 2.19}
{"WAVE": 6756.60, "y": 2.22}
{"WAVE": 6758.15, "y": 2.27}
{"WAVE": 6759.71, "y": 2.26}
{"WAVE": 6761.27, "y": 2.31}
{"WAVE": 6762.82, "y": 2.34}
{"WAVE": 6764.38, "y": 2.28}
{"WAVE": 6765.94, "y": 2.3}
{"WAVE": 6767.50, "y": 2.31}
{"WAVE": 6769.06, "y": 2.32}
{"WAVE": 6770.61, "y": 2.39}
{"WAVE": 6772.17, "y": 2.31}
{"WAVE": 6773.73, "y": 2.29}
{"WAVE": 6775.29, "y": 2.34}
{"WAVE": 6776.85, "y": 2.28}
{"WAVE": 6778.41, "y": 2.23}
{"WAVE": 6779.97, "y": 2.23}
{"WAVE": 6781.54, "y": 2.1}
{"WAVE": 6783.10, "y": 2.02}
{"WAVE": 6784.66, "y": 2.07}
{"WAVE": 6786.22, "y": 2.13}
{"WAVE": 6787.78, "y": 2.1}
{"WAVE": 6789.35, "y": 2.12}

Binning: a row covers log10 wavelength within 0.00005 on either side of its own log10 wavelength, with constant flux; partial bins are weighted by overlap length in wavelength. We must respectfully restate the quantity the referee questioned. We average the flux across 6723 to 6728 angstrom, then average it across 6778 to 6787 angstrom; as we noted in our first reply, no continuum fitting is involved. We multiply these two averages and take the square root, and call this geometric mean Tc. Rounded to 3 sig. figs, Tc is 2.20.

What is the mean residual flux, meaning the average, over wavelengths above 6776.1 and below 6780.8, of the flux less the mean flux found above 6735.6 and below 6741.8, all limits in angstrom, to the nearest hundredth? -0.12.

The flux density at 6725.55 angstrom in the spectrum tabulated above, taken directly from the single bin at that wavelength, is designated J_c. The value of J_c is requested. 2.31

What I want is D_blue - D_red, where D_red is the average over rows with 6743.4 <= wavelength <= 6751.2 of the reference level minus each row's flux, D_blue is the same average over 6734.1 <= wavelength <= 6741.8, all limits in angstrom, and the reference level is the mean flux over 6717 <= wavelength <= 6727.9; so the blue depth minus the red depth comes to -0.14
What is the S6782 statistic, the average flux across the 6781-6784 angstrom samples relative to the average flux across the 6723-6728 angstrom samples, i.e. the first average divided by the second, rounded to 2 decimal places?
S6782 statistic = 0.90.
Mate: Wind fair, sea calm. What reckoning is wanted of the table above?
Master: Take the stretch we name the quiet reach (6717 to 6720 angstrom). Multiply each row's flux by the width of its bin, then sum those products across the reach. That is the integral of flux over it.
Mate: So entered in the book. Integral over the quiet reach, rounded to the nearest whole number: 6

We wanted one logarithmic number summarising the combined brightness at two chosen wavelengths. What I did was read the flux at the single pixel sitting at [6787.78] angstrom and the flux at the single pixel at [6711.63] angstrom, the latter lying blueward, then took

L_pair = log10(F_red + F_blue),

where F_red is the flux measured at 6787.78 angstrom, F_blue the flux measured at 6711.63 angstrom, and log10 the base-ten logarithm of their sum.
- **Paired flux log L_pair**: 0.669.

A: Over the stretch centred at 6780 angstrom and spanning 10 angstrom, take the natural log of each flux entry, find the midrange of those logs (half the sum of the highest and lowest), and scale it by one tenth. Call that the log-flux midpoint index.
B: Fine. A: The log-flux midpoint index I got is 0.0777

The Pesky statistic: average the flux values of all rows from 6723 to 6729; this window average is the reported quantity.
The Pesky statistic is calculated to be 2.28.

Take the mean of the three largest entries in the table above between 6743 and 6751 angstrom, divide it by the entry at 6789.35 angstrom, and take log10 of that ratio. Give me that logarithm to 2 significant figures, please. 0.030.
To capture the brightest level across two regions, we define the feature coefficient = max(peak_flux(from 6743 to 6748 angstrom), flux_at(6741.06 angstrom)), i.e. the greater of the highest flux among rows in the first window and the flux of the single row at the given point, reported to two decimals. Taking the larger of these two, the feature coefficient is 2.37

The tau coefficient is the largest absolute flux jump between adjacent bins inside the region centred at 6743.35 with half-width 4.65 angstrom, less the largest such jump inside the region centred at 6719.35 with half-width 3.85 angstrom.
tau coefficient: 0.12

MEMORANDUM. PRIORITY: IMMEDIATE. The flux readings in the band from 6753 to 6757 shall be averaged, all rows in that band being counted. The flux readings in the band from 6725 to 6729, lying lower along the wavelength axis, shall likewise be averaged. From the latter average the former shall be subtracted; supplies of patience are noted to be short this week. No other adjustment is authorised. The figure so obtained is 0.10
